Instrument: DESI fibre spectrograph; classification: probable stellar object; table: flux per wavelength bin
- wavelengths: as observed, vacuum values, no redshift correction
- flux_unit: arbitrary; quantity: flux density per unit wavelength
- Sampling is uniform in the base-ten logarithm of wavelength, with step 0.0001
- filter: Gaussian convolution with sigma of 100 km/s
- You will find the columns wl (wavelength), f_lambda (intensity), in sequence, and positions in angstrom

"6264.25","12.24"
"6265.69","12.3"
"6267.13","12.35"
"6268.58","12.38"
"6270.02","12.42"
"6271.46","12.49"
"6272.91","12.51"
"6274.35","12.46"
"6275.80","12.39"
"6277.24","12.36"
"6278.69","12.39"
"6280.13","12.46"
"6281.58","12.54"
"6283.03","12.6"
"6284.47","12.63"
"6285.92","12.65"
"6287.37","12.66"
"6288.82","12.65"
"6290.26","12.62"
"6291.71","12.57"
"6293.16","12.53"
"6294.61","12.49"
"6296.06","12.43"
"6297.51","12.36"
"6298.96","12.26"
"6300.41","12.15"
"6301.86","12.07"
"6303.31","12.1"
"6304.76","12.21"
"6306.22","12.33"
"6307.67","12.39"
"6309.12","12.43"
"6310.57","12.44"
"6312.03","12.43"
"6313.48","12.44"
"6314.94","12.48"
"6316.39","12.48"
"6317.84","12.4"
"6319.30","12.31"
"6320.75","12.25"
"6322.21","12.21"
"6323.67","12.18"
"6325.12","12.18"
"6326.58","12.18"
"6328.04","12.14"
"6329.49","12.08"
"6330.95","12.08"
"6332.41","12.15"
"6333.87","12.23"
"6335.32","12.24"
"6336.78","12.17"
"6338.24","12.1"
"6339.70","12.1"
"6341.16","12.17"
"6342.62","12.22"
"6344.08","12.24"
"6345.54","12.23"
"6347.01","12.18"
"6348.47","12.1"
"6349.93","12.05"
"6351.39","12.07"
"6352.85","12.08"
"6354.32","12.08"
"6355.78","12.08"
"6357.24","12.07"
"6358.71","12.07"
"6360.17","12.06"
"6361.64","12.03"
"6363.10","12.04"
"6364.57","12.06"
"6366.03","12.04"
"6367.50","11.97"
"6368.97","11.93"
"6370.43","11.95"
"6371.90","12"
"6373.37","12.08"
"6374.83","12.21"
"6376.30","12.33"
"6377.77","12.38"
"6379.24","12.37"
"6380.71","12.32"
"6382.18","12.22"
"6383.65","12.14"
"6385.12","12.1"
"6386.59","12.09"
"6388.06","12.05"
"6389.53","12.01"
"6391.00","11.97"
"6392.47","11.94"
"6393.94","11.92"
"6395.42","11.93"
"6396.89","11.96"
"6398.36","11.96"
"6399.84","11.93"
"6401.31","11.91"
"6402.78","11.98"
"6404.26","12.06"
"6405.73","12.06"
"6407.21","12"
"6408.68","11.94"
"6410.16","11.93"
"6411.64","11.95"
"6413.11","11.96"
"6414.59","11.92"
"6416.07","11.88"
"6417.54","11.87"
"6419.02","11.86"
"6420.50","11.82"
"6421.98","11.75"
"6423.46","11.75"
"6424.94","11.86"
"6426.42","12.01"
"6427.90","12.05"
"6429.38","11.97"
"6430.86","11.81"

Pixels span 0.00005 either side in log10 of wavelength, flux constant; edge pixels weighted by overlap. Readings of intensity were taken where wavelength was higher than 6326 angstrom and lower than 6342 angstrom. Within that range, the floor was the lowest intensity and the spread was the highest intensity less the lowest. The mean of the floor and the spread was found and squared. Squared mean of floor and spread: 37.5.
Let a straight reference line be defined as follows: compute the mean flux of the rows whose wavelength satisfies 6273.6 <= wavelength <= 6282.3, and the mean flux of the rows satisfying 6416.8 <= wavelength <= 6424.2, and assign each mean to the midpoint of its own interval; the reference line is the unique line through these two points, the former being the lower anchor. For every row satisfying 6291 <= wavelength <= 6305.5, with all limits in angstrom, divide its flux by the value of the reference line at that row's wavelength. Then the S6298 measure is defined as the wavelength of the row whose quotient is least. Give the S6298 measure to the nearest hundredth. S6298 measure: 6301.86 angstrom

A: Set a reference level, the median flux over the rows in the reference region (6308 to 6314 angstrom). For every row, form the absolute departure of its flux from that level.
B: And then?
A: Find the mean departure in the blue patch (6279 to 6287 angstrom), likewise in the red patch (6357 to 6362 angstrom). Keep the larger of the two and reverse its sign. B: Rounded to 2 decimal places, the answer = -0.38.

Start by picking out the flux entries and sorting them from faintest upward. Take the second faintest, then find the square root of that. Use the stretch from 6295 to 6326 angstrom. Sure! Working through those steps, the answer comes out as 3.48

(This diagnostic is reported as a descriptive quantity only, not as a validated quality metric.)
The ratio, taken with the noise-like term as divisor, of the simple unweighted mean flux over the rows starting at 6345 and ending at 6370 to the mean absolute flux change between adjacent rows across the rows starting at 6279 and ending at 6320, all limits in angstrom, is 234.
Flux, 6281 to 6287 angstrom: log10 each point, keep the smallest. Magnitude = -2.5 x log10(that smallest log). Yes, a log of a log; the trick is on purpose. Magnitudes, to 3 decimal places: -0.102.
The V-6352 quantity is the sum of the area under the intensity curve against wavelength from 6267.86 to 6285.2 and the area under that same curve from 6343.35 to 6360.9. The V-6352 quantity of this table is 429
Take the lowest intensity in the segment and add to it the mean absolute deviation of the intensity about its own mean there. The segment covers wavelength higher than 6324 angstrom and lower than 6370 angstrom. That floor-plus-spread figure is 12.0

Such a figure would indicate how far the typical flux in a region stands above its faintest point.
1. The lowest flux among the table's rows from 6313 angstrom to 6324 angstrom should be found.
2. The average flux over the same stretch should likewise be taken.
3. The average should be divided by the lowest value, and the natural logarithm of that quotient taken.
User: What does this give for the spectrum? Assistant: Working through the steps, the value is 0.013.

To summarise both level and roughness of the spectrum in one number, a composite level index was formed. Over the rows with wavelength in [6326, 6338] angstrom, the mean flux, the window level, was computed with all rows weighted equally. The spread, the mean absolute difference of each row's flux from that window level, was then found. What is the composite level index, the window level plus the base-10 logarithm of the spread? 10.8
